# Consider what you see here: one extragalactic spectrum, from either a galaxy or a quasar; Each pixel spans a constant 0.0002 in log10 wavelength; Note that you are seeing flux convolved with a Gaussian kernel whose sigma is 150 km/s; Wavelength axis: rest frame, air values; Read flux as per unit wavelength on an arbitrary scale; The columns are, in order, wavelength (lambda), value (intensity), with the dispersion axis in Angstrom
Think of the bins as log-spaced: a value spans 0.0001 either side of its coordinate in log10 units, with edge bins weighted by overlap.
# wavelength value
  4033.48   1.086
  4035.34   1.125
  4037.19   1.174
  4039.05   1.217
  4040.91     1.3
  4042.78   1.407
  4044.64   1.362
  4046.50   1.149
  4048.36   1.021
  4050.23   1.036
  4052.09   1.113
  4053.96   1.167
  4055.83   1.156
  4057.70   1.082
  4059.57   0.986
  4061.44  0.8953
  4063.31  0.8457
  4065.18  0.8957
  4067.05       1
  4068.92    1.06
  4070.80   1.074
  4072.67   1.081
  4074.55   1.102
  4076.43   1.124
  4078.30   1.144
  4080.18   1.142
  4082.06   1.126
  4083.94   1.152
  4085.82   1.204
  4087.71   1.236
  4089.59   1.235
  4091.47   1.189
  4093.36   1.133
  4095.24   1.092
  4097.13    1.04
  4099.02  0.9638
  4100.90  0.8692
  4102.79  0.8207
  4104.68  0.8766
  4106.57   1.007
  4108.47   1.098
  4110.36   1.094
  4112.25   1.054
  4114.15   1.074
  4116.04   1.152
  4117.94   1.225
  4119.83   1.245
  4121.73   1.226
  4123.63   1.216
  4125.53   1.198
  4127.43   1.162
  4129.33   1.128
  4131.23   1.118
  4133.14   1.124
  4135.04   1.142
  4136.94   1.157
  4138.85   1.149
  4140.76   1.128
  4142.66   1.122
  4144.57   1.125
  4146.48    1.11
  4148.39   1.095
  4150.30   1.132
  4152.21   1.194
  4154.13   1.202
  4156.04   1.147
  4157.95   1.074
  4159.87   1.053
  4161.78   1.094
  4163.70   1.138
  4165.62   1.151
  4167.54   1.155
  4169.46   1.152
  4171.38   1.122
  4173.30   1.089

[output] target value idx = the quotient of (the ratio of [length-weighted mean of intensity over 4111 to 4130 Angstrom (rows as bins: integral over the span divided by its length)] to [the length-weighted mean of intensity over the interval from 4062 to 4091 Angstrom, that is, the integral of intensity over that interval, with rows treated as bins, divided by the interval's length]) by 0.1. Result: 10.67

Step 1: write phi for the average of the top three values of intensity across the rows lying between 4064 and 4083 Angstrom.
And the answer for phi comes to 1.14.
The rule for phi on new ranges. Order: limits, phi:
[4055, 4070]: 1.10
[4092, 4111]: 1.11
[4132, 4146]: 1.15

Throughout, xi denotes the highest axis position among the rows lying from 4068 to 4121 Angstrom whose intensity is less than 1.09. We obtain 4114.15 Angstrom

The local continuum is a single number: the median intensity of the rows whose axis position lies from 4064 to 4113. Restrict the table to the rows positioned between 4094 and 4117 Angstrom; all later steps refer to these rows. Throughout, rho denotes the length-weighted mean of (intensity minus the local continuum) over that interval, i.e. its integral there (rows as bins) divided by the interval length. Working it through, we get -0.08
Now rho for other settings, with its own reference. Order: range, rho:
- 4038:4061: 0.07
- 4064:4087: 0.00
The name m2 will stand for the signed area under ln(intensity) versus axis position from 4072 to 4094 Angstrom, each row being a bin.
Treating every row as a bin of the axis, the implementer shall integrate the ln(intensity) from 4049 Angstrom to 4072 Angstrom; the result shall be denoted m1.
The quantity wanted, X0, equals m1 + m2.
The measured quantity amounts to 3.7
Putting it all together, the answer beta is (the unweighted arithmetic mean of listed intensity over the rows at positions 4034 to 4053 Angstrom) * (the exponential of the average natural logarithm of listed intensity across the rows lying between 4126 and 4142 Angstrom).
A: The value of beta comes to 1.36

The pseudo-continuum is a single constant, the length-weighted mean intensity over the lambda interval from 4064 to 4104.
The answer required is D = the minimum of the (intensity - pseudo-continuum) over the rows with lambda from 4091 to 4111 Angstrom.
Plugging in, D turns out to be -0.26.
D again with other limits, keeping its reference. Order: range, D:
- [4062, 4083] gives -0.23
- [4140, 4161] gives -0.02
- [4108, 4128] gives -0.02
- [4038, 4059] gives -0.06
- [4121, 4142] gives 0.04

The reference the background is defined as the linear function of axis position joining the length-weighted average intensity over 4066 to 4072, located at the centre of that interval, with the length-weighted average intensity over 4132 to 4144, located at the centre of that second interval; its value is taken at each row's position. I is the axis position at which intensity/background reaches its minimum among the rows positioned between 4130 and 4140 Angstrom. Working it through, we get 4131.23 Angstrom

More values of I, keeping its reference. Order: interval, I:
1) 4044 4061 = 4059.57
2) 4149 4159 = 4157.95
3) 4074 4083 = 4074.55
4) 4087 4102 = 4100.90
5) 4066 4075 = 4067.05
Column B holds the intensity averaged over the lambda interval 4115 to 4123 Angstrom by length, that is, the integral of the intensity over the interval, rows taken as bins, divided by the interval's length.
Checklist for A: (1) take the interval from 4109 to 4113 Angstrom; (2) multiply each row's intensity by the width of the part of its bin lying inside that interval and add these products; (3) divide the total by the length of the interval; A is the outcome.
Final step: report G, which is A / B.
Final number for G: 0.89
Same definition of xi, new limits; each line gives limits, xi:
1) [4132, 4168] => 4159.87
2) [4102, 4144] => 4114.15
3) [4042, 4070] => 4068.92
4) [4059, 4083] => 4072.67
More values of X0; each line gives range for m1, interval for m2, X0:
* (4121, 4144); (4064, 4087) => 5.2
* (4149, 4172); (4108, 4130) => 6.1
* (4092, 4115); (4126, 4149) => 3.0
